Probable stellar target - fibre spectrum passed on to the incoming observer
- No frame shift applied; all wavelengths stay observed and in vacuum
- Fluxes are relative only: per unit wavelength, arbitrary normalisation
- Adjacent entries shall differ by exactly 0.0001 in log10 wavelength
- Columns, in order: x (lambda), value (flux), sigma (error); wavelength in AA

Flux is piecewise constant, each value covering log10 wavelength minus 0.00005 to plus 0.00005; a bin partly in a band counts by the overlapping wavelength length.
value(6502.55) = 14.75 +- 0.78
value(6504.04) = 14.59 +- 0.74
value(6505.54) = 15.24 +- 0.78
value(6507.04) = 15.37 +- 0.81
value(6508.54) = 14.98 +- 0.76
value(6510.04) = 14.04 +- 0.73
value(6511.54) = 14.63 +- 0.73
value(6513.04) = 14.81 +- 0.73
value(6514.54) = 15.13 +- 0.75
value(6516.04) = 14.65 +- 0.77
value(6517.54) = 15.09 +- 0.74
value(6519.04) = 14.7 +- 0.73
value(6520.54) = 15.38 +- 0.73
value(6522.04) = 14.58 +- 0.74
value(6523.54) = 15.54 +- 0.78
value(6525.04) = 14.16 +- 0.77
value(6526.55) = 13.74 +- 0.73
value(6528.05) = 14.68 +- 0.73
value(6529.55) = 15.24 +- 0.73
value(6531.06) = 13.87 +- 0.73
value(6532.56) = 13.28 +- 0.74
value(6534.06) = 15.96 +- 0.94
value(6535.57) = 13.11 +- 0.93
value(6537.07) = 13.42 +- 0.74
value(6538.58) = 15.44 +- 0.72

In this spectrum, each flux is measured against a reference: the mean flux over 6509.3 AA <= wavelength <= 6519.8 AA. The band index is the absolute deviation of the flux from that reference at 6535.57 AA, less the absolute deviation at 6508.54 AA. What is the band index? 1.4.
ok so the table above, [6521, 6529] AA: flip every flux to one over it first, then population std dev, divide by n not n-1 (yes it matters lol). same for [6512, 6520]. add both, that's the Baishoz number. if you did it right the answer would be 0.0037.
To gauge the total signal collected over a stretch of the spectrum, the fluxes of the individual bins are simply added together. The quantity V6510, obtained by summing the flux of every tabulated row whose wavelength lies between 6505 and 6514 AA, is 89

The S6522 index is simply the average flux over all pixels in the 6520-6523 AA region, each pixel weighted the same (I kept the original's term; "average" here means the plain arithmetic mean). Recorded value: 15.0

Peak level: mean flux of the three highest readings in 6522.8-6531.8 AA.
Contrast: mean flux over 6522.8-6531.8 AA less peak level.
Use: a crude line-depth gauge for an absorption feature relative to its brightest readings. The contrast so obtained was -0.62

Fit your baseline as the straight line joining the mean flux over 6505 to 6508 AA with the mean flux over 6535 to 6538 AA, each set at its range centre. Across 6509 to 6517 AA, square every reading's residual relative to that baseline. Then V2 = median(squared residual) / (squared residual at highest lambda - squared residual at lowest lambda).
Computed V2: -0.1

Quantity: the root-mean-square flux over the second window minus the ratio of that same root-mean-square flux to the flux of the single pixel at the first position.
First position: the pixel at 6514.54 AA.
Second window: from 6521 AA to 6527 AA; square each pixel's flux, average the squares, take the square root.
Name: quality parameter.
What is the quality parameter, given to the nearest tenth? 13.6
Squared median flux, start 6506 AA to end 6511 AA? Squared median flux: 224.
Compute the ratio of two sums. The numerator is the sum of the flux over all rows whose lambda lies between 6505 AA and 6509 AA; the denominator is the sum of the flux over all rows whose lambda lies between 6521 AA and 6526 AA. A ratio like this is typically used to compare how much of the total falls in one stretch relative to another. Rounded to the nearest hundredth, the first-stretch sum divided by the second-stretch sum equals 1.03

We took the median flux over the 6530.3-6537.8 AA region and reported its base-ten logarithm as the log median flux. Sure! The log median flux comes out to 1.128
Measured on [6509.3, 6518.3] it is 1.168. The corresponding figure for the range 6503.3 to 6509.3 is 1.179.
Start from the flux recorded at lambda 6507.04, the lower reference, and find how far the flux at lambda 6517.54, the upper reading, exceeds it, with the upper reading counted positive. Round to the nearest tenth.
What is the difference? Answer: -0.3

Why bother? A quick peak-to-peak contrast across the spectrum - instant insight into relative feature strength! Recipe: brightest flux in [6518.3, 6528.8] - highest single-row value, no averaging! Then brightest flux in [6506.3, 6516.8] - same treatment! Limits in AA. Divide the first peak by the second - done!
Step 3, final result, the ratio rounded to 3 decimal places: 1.011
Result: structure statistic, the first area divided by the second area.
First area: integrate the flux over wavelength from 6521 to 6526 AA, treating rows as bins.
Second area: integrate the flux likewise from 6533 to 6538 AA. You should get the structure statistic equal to 1.04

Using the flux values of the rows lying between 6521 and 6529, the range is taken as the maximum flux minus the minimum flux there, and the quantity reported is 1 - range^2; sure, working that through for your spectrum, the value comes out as -2.2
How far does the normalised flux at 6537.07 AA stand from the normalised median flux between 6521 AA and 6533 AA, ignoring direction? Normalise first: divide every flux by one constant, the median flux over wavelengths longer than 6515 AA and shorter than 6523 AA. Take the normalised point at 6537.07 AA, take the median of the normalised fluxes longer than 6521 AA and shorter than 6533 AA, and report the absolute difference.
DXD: 0.065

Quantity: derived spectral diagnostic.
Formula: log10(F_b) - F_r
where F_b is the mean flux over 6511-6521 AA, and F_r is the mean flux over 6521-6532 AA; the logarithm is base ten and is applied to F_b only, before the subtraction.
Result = -13.37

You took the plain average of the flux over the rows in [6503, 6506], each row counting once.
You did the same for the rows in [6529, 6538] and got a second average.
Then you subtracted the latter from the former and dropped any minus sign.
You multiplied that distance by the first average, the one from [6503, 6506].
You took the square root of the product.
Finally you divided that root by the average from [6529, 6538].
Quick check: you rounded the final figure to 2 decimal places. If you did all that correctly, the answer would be 0.24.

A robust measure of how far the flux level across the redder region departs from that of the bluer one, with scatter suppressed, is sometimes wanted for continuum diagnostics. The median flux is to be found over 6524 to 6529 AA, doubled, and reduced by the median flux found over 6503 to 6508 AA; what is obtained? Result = 13.1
